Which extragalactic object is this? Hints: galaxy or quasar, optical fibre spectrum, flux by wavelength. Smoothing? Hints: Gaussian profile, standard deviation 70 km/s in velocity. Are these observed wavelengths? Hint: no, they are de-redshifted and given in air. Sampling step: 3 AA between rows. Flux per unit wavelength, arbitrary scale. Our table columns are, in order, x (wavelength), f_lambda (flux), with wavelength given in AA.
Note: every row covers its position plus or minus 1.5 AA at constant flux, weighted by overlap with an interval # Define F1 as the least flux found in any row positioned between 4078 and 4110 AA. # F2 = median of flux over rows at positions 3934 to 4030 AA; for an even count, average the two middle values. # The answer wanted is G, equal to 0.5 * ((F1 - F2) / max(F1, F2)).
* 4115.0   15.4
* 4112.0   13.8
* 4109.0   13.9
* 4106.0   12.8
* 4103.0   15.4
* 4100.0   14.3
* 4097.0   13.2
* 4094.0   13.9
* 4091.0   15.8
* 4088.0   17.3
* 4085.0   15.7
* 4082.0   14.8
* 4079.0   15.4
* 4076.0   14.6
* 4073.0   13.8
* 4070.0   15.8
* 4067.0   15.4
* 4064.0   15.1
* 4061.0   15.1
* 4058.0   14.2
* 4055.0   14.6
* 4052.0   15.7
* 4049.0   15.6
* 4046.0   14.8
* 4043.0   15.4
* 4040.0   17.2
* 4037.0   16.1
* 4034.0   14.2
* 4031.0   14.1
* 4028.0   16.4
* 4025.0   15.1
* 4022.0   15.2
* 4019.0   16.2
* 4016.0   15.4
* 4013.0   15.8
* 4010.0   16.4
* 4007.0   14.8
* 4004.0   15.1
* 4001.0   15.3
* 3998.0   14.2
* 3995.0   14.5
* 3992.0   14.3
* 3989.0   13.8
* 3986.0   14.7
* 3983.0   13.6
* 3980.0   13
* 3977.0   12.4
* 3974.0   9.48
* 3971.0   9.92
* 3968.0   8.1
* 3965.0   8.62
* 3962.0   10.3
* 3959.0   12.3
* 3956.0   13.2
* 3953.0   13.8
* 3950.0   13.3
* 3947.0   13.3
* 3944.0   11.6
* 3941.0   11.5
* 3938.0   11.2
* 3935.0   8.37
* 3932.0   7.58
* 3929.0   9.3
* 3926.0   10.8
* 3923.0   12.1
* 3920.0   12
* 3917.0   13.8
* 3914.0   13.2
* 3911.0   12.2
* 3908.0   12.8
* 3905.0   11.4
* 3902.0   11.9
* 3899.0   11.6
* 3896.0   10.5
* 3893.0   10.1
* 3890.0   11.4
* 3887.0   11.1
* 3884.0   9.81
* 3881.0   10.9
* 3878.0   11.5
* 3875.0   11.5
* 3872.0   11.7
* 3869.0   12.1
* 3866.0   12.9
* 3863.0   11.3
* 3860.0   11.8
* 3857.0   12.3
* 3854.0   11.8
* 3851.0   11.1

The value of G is -0.03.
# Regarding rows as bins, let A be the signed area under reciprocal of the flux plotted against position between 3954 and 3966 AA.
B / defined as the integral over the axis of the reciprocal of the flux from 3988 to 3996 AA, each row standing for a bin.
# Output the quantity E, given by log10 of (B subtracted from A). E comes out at -0.28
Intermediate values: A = 1.09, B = 0.56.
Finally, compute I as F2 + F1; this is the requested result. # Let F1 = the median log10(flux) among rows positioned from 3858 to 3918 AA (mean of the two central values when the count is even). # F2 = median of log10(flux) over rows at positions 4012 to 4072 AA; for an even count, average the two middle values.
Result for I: 2.25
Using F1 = 1.06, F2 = 1.19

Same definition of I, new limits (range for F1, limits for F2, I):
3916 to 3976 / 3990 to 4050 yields 2.24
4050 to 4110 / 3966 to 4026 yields 2.34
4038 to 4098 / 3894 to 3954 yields 2.25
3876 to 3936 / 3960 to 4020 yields 2.21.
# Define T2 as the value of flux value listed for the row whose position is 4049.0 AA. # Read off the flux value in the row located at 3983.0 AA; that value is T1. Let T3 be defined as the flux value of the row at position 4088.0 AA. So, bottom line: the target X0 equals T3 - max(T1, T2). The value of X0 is 1.7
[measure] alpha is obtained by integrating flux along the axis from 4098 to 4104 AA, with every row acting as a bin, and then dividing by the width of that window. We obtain 14.7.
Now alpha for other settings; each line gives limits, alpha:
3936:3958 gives 12.5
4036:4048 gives 15.9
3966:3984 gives 10.9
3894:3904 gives 11.3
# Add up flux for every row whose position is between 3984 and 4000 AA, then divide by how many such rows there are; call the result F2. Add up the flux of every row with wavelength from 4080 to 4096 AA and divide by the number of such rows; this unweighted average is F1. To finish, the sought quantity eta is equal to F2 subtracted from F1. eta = 1.2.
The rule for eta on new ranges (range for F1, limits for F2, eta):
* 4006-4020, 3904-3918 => 3.0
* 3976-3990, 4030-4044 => -1.9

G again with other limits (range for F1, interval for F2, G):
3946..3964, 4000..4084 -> -0.16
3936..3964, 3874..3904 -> -0.04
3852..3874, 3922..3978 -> 0.00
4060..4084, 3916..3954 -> 0.08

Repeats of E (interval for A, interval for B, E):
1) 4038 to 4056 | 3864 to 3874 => -0.48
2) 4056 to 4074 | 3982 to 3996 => -0.66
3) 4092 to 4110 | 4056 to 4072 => -0.64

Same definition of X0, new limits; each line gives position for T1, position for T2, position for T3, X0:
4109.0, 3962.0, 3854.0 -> -2.1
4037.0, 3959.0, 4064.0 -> -1.0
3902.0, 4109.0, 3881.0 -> -3.0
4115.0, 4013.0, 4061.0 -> -0.7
